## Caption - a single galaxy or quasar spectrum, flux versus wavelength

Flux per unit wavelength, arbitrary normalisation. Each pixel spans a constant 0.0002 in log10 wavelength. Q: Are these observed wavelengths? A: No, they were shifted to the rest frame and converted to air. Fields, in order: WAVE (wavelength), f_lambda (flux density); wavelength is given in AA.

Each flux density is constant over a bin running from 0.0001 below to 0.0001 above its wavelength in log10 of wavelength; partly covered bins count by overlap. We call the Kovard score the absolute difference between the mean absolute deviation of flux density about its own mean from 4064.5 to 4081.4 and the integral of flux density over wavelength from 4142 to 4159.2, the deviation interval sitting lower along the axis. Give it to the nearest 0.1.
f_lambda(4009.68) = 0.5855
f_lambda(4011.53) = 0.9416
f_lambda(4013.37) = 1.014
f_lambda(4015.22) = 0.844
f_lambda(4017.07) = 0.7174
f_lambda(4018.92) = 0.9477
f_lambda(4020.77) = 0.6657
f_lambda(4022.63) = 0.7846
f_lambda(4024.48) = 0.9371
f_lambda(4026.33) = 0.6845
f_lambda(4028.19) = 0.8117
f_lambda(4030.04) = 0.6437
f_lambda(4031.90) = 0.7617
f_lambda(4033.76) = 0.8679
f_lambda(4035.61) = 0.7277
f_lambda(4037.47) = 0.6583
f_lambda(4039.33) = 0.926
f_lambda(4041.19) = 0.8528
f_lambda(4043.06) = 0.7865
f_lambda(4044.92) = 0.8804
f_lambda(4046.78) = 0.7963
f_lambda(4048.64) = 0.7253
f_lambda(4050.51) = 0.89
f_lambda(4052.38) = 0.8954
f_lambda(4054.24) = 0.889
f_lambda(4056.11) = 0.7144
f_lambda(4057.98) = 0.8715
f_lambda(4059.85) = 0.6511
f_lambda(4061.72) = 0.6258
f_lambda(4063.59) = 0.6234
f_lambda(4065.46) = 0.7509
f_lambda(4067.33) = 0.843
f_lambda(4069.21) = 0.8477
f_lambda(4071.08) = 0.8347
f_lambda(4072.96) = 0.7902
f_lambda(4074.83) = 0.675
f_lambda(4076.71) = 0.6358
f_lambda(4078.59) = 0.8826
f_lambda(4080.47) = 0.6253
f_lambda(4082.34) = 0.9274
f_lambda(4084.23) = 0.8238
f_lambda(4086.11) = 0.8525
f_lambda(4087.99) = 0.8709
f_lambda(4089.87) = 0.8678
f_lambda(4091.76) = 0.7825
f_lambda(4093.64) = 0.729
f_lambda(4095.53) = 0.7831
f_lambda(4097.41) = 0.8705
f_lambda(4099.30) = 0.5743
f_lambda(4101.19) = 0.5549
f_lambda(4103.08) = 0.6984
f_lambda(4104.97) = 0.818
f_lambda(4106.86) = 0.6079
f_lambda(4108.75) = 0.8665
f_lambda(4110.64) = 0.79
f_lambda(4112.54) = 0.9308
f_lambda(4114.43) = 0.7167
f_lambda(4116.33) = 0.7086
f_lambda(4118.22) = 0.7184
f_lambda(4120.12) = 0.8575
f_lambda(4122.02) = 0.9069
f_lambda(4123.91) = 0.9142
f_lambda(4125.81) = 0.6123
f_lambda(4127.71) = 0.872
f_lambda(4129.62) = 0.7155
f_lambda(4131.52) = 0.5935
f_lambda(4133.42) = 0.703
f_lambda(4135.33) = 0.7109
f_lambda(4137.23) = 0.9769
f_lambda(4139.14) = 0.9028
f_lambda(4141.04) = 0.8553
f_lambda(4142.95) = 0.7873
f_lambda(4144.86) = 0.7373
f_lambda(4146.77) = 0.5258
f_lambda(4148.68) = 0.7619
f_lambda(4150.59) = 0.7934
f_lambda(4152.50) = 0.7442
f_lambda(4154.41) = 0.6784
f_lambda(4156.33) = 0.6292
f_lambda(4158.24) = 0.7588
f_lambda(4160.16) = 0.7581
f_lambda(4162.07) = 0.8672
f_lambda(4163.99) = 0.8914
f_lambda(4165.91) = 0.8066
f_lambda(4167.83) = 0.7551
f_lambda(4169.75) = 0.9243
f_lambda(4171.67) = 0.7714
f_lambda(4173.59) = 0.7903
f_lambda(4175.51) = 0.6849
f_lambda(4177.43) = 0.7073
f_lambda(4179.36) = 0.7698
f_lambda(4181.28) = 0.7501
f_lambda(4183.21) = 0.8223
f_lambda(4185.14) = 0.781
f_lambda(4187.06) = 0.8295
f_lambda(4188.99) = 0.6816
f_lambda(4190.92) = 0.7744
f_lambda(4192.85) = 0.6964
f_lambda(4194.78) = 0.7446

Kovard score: 12.2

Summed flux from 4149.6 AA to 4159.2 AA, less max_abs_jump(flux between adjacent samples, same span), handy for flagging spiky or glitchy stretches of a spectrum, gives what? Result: 3.47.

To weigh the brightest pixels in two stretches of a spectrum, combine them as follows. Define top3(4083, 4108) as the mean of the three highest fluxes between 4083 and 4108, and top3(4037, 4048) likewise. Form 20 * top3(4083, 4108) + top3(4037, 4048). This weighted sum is 18.3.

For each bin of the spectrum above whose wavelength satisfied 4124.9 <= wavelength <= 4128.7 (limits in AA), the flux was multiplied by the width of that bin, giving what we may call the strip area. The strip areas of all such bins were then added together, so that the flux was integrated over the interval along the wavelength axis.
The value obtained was 2.82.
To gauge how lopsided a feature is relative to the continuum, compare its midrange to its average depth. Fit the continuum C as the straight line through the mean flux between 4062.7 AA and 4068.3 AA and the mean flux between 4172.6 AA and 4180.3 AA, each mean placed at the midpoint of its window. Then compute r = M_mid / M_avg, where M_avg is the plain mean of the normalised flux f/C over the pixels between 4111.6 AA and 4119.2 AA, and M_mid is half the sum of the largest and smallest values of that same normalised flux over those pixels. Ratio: 1.07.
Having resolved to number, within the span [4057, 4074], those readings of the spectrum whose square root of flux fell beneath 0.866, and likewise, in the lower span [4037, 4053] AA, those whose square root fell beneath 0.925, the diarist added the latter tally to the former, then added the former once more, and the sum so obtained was 11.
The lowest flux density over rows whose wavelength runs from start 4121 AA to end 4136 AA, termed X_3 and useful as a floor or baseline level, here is 0.5935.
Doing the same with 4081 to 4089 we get 0.8238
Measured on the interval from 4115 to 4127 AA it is 0.6123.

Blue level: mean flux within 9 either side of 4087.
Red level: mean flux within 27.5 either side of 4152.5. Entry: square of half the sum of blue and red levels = 0.621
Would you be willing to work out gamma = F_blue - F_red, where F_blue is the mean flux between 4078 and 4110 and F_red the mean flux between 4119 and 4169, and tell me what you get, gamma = 0.00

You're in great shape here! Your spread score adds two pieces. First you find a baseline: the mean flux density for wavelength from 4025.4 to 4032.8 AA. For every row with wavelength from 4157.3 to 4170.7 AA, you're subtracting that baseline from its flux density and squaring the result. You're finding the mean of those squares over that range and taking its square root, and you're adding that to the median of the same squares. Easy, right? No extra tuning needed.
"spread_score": 0.124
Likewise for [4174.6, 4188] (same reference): 0.065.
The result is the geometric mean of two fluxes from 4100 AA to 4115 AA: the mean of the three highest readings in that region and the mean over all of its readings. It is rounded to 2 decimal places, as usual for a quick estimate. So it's 0.81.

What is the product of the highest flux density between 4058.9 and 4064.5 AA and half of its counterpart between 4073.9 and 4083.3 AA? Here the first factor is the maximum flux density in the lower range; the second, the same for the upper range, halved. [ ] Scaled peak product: 0.302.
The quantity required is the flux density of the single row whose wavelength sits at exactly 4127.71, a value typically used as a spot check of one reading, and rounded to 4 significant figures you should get 0.8720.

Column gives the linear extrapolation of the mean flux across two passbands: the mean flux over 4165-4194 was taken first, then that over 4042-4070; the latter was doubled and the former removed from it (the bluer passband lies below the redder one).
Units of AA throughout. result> 0.802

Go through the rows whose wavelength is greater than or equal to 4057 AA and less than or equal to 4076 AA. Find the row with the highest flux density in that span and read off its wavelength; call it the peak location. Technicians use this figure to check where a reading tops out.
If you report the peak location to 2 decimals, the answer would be 4057.98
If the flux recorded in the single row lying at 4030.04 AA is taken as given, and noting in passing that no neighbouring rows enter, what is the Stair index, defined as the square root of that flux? 0.80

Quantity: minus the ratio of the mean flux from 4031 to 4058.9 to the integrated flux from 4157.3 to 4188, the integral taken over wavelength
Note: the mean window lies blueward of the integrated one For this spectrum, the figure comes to -0.034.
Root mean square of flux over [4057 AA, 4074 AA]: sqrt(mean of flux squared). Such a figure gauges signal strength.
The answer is 0.77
